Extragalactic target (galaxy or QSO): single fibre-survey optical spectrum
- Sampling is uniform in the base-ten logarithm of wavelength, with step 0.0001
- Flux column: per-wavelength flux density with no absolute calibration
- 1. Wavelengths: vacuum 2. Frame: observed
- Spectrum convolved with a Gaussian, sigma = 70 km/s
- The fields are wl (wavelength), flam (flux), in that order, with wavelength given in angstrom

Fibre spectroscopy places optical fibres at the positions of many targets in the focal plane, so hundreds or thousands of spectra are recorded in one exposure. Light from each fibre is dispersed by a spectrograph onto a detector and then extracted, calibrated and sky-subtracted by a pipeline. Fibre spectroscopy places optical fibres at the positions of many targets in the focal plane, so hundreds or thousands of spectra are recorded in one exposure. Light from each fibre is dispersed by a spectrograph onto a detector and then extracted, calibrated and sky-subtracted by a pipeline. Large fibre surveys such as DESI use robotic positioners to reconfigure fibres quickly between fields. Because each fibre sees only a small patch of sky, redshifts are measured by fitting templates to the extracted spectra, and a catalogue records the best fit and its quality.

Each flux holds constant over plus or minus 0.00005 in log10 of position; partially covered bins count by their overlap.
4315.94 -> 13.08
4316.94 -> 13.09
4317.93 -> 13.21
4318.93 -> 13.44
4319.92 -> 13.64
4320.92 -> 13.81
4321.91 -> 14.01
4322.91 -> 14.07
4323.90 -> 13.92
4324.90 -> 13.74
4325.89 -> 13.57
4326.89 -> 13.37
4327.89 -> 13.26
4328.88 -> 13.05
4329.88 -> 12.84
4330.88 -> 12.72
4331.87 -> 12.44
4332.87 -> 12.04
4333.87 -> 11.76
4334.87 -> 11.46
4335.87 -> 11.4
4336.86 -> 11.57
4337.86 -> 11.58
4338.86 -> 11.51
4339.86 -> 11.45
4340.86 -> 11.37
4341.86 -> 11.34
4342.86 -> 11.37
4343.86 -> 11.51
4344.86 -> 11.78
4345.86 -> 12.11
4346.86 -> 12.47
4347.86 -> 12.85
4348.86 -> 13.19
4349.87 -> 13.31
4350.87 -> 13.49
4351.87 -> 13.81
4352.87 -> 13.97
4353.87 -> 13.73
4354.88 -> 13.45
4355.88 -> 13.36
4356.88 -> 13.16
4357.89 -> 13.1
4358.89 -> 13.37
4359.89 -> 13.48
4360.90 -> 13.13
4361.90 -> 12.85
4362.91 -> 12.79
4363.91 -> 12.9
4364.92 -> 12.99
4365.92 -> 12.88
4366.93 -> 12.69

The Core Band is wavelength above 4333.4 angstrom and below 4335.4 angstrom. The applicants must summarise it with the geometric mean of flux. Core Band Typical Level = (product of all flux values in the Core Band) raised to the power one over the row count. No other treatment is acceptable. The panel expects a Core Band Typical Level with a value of 11.6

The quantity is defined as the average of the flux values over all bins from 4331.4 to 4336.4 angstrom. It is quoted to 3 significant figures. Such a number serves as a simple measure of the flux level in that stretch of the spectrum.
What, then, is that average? 11.8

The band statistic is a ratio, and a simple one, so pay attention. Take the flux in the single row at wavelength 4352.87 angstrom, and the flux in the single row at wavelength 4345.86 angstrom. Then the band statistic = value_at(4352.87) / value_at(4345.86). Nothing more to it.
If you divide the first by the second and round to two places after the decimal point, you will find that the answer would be 1.15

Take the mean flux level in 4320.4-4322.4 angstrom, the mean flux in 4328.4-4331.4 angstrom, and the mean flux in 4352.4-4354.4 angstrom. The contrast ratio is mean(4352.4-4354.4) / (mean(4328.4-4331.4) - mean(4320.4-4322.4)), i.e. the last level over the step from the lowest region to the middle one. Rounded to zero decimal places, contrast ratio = -13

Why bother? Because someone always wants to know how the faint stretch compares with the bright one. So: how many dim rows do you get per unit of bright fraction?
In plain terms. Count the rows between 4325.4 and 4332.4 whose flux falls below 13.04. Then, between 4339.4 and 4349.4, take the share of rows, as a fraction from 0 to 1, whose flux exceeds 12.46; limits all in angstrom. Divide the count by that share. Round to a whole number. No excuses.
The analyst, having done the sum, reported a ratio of 10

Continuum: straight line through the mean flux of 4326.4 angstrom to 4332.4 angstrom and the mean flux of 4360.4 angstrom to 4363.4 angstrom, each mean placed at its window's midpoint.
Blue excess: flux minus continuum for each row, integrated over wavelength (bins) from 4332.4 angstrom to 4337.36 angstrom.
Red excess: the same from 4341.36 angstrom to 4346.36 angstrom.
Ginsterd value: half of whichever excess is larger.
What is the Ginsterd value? -3.2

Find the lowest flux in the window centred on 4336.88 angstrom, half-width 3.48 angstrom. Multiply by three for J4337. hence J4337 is 34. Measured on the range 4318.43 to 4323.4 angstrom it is 40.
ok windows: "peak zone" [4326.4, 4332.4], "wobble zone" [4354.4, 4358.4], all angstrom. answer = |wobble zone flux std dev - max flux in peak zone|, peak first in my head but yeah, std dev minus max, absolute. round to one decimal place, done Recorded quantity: 13.2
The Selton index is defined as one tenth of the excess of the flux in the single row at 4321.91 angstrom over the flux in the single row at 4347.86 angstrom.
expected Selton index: 0.12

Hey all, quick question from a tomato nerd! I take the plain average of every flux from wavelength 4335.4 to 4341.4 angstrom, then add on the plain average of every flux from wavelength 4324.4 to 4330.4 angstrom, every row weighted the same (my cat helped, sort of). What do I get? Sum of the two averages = 24.8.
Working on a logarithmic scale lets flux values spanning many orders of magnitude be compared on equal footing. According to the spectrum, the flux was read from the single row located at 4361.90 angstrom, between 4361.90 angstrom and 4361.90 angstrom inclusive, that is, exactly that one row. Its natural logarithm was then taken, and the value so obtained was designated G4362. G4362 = 2.55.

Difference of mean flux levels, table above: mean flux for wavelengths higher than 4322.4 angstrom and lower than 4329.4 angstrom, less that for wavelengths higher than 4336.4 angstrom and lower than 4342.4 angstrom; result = 2.1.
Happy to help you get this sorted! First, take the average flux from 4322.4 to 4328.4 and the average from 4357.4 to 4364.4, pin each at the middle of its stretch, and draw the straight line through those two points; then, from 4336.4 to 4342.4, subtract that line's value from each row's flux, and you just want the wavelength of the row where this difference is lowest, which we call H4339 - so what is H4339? 4341.86 angstrom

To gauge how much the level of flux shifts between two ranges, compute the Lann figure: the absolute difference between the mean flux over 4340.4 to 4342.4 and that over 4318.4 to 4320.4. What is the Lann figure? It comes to 2.2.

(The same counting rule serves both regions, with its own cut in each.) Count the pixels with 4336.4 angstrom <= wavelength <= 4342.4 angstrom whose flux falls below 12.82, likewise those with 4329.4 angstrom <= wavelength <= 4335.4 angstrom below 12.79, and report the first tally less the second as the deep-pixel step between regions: 1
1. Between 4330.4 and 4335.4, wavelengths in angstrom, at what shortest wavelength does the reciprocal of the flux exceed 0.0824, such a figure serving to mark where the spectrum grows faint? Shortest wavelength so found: 4332.87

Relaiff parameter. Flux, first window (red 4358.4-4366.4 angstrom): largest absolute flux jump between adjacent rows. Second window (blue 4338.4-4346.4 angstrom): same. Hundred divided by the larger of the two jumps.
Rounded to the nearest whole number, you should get 286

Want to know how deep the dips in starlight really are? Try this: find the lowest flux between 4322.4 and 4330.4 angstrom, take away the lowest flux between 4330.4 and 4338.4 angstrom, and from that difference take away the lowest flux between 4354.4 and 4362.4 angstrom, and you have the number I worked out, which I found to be -11.4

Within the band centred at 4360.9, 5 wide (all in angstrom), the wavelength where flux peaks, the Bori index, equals 4359.89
